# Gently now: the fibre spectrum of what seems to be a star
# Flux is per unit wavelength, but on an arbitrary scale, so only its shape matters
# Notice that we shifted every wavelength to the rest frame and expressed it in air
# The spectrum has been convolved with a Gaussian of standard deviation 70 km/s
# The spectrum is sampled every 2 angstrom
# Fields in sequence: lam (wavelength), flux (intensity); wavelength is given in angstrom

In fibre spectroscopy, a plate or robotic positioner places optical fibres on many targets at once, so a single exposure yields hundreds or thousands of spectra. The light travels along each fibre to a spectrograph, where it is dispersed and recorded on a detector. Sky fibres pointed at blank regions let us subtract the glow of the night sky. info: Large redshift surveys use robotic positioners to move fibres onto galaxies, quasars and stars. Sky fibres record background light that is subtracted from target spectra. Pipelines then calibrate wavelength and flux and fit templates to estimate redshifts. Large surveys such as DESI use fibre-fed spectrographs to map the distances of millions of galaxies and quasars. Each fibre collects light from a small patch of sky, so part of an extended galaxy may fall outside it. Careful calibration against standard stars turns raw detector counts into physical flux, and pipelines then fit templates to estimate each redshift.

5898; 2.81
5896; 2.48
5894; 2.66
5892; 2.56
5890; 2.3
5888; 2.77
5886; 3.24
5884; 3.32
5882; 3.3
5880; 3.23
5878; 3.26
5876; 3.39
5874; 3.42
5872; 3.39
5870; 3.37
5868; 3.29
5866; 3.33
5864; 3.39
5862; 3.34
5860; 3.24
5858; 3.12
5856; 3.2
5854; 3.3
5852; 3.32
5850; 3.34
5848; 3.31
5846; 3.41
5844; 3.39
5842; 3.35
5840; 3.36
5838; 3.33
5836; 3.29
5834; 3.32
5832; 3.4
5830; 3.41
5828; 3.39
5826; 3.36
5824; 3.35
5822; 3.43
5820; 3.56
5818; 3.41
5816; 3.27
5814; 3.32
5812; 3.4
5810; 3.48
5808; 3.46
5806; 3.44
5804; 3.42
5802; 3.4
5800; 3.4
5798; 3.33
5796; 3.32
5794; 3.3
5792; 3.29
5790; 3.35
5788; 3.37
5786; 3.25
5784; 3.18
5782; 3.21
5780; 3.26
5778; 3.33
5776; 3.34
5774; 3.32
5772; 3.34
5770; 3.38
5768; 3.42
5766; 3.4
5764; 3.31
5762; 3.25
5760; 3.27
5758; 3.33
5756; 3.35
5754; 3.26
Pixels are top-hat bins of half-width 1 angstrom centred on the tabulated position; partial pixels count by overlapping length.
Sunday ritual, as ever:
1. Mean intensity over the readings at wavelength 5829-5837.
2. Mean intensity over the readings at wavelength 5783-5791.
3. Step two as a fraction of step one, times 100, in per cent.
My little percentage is 98.0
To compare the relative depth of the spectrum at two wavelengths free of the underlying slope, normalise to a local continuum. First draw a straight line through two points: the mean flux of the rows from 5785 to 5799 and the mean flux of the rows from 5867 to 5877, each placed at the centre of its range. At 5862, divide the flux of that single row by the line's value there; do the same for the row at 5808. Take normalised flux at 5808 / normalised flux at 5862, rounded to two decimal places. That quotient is 1.05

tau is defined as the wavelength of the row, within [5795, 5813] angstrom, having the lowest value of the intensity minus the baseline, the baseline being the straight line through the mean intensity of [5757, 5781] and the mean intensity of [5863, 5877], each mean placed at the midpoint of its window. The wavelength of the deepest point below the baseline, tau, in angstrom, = 5796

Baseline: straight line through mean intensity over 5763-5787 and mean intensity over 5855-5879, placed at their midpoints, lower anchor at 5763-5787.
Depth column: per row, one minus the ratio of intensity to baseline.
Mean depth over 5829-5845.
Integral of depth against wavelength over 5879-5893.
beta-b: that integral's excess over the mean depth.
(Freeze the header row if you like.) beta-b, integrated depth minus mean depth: 1.5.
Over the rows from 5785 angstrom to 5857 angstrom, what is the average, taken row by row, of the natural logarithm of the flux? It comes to 1.212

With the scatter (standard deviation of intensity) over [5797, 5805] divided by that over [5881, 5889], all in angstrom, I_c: 0.152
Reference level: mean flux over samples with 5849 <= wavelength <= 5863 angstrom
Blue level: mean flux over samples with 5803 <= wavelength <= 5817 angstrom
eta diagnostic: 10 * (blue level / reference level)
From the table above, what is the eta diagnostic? 10.4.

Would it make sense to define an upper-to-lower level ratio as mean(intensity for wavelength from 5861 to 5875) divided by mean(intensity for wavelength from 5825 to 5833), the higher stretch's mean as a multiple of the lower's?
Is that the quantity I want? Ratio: 0.99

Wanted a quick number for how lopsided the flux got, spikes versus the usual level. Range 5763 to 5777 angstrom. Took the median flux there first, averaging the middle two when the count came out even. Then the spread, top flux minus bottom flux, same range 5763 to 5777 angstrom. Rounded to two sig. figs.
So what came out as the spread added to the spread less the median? -3.1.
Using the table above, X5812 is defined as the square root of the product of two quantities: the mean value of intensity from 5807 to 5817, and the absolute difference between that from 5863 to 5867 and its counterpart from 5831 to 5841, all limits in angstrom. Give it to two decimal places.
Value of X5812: 0.26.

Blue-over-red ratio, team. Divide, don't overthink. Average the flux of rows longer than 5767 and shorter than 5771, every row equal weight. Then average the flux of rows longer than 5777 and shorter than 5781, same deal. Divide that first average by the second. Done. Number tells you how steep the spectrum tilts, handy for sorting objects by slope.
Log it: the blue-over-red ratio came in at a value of 1.03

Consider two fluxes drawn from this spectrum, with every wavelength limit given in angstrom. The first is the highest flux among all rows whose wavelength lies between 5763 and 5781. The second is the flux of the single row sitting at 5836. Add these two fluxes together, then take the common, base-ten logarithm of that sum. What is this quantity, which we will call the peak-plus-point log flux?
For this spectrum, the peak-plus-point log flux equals 0.83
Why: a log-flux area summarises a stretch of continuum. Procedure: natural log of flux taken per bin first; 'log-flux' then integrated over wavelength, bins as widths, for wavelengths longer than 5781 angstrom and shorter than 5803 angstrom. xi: 26.3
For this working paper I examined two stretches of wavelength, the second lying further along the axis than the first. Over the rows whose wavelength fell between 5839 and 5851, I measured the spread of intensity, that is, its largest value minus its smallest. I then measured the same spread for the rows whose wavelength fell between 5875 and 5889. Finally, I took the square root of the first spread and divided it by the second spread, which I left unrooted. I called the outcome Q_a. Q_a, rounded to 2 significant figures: 0.51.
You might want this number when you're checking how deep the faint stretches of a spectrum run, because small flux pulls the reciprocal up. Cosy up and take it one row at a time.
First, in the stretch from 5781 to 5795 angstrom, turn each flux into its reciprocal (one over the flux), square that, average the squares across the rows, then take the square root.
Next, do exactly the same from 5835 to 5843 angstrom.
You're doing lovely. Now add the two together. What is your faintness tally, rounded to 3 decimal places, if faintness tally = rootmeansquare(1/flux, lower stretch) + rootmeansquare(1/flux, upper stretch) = 0.605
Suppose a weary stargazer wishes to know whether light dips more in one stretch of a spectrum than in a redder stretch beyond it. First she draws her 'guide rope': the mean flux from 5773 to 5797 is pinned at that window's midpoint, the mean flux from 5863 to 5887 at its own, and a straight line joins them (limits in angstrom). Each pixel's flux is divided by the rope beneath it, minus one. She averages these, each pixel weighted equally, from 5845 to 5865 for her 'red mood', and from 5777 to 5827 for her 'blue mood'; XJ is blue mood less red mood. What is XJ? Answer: 0.024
